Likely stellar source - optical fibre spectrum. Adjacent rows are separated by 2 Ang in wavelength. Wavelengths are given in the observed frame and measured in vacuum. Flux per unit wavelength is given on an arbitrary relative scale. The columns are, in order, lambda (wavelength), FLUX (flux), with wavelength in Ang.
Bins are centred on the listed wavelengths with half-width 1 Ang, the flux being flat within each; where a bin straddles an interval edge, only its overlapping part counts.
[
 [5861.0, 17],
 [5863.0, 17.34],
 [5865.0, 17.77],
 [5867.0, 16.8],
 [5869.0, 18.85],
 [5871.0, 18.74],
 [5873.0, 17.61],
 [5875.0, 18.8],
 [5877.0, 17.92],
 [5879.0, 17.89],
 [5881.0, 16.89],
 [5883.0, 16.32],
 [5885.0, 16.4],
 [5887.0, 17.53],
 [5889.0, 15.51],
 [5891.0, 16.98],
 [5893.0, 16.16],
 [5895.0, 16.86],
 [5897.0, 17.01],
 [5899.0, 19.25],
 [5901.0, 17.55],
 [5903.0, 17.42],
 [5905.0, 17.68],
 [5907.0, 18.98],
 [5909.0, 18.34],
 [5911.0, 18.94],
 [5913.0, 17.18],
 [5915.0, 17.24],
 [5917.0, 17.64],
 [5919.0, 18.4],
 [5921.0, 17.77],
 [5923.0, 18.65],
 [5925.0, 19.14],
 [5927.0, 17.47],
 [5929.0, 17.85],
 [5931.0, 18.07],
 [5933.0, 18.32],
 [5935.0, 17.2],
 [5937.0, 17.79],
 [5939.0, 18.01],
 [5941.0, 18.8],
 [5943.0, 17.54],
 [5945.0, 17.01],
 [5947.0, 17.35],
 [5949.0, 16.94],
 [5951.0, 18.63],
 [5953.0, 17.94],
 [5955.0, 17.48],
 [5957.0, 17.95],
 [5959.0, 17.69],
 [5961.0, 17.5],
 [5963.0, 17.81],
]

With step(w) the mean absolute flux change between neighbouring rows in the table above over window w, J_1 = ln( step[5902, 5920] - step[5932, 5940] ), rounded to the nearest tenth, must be -2.5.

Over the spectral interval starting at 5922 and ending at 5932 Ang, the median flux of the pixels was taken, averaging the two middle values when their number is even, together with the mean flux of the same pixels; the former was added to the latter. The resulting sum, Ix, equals 36.3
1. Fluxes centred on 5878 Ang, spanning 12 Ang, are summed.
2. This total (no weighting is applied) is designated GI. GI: 105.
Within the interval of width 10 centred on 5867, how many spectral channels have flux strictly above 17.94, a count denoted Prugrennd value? 2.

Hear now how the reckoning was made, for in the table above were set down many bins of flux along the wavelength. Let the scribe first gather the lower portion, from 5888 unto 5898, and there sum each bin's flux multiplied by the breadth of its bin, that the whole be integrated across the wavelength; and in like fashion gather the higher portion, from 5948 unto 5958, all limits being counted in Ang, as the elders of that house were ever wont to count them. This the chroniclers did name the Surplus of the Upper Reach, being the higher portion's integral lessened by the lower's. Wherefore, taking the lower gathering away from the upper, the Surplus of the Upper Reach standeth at 13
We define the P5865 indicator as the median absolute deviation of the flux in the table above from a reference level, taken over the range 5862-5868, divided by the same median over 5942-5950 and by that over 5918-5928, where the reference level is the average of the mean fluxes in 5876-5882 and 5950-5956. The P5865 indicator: 1.2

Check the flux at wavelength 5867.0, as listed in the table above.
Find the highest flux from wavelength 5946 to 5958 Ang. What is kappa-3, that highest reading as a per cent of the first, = 111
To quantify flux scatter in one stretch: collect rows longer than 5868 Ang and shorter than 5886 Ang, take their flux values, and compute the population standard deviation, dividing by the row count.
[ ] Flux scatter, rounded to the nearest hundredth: 0.94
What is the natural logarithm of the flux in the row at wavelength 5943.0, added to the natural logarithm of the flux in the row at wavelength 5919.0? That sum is 5.78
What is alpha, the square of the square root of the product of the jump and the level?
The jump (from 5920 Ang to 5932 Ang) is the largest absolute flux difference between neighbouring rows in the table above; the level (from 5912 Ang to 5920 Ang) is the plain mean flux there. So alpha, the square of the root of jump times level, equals 29.4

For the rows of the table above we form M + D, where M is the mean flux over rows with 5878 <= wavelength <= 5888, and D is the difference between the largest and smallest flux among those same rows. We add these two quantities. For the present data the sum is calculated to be 18.6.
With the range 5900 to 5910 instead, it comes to 19.6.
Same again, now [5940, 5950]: 19.4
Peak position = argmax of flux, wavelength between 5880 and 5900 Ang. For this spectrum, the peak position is 5899.0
